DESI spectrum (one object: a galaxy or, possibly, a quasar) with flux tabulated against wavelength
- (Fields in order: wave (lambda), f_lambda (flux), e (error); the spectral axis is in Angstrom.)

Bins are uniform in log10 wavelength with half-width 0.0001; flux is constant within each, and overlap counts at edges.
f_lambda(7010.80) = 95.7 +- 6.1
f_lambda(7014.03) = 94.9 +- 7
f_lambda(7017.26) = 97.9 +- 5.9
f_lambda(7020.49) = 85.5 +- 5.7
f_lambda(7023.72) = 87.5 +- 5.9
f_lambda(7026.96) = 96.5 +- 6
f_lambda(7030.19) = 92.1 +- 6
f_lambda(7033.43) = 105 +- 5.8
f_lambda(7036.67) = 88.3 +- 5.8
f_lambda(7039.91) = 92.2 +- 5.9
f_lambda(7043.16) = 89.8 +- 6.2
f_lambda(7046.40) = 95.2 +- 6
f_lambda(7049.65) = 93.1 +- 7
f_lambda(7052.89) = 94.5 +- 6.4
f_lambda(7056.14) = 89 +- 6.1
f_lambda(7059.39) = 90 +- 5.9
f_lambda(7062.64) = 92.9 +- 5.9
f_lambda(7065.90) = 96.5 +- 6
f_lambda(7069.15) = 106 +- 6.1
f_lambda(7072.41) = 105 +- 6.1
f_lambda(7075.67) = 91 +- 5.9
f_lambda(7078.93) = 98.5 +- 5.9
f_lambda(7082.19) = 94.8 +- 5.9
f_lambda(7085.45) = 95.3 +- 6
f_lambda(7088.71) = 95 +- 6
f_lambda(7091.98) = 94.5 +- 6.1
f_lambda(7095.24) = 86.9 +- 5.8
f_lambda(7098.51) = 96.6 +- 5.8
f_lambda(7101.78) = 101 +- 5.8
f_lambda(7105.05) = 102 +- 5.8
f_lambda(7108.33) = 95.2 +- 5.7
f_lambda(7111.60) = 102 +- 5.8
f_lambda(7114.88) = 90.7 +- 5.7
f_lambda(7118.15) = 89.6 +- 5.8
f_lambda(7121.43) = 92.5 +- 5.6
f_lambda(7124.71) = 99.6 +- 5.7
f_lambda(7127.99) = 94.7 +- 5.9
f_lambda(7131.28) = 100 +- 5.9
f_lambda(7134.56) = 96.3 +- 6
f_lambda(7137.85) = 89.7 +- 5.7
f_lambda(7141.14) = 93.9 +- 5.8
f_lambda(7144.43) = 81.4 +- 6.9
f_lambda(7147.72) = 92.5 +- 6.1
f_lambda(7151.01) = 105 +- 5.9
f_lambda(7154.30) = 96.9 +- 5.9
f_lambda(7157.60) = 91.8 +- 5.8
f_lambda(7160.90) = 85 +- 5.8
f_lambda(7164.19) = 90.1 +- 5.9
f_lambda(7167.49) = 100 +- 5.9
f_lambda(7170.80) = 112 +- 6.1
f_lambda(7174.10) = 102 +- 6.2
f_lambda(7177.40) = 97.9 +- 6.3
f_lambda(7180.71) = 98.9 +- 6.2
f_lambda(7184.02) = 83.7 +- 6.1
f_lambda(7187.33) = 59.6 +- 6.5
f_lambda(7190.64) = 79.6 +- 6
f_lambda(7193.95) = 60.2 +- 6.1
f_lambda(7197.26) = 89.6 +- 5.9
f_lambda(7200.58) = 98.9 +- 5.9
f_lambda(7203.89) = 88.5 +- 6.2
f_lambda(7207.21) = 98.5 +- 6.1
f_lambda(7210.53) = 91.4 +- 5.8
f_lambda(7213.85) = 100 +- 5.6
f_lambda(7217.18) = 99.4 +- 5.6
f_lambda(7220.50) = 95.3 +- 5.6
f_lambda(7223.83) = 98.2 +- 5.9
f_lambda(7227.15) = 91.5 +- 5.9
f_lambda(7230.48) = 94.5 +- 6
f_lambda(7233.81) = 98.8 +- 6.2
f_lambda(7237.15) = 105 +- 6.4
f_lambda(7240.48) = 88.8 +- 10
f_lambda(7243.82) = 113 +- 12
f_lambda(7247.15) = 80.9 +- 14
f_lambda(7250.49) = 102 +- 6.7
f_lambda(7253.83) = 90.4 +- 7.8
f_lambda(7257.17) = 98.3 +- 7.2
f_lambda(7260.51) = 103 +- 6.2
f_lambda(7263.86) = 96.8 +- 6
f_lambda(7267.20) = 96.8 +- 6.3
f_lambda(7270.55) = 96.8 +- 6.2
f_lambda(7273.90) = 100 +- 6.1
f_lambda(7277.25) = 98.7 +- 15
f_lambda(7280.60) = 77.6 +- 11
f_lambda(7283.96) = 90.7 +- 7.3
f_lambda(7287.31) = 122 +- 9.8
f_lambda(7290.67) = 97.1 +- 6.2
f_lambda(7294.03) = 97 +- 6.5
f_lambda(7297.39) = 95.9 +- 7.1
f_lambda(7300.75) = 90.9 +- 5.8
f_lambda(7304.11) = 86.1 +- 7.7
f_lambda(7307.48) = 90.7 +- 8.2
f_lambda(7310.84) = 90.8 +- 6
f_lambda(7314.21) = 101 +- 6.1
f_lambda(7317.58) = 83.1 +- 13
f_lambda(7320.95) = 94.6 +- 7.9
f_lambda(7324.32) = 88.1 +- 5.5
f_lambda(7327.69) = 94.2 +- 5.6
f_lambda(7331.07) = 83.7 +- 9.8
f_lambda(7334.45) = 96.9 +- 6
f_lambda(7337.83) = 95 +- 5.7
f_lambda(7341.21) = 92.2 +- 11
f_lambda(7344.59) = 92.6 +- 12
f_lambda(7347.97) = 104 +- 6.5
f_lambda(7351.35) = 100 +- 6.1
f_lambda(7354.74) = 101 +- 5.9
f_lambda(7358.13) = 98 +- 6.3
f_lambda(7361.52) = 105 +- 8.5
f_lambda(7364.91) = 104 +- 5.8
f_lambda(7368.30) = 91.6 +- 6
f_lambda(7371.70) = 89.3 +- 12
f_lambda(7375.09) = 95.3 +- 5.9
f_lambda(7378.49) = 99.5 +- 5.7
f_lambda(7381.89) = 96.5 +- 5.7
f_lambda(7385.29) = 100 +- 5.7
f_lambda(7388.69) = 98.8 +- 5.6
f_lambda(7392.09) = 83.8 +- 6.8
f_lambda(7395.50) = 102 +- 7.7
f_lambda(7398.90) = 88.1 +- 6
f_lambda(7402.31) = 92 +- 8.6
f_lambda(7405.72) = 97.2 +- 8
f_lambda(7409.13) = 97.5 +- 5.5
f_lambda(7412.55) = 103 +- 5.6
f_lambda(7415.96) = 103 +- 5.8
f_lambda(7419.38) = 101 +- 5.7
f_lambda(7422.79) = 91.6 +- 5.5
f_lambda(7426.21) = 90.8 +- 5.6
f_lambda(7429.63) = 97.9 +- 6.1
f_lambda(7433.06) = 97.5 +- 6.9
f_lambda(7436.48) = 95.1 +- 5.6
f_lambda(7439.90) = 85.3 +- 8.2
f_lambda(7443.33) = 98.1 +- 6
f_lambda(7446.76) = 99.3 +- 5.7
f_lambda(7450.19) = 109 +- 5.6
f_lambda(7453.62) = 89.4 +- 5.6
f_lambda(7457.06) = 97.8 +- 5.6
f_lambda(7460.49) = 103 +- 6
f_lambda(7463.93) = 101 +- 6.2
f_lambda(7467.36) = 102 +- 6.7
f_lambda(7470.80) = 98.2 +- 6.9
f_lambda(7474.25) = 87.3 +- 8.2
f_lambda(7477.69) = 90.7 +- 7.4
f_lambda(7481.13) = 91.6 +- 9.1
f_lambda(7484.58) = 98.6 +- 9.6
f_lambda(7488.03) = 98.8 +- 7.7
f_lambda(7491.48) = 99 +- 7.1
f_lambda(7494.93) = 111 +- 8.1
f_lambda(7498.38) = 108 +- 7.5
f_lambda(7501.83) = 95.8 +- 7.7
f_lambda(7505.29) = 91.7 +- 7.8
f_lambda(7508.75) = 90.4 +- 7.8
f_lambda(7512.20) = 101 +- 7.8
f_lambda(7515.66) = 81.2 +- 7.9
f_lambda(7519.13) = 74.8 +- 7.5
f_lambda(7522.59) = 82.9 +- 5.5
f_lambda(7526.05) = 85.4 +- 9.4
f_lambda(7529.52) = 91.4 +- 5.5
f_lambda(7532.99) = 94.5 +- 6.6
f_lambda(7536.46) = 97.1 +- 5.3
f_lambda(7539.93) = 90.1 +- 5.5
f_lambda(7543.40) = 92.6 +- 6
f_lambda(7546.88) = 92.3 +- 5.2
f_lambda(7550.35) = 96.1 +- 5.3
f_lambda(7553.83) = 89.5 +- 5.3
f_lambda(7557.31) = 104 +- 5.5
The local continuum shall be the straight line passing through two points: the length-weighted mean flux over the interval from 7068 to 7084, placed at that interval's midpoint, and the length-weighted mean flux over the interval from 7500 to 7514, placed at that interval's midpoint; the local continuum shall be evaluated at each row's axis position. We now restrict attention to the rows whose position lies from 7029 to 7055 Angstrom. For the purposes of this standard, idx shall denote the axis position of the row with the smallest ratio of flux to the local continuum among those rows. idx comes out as 7036.67 Angstrom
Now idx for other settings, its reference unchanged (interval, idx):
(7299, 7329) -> 7317.58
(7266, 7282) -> 7280.60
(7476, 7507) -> 7477.69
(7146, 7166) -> 7160.90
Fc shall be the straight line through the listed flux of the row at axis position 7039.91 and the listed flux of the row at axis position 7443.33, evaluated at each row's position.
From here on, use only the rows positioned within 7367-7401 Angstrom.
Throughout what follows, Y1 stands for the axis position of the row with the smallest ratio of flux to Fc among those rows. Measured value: 7392.09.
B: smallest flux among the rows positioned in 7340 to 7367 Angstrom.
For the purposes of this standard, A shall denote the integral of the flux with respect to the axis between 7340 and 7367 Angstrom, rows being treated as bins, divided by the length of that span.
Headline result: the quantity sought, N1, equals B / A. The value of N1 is 0.93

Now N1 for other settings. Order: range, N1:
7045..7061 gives 0.96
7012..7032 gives 0.92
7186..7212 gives 0.71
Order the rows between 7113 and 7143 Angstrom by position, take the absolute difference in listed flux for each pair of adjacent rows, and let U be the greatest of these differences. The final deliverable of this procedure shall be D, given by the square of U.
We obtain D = 50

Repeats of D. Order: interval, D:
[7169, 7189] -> 581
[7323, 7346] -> 174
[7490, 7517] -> 392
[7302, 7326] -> 320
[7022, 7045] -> 279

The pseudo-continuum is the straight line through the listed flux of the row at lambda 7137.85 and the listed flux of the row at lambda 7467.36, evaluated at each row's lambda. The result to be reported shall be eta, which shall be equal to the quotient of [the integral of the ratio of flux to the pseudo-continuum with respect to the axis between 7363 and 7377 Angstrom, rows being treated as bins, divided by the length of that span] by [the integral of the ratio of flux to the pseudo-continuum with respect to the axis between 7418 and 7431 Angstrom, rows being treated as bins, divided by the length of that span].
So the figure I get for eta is 1.02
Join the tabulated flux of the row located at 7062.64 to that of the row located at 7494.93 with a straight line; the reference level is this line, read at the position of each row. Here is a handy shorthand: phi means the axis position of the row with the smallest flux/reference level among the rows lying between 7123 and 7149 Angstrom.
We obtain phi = 7144.43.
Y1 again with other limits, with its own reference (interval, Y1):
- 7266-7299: 7280.60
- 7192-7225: 7193.95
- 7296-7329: 7317.58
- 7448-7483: 7474.25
